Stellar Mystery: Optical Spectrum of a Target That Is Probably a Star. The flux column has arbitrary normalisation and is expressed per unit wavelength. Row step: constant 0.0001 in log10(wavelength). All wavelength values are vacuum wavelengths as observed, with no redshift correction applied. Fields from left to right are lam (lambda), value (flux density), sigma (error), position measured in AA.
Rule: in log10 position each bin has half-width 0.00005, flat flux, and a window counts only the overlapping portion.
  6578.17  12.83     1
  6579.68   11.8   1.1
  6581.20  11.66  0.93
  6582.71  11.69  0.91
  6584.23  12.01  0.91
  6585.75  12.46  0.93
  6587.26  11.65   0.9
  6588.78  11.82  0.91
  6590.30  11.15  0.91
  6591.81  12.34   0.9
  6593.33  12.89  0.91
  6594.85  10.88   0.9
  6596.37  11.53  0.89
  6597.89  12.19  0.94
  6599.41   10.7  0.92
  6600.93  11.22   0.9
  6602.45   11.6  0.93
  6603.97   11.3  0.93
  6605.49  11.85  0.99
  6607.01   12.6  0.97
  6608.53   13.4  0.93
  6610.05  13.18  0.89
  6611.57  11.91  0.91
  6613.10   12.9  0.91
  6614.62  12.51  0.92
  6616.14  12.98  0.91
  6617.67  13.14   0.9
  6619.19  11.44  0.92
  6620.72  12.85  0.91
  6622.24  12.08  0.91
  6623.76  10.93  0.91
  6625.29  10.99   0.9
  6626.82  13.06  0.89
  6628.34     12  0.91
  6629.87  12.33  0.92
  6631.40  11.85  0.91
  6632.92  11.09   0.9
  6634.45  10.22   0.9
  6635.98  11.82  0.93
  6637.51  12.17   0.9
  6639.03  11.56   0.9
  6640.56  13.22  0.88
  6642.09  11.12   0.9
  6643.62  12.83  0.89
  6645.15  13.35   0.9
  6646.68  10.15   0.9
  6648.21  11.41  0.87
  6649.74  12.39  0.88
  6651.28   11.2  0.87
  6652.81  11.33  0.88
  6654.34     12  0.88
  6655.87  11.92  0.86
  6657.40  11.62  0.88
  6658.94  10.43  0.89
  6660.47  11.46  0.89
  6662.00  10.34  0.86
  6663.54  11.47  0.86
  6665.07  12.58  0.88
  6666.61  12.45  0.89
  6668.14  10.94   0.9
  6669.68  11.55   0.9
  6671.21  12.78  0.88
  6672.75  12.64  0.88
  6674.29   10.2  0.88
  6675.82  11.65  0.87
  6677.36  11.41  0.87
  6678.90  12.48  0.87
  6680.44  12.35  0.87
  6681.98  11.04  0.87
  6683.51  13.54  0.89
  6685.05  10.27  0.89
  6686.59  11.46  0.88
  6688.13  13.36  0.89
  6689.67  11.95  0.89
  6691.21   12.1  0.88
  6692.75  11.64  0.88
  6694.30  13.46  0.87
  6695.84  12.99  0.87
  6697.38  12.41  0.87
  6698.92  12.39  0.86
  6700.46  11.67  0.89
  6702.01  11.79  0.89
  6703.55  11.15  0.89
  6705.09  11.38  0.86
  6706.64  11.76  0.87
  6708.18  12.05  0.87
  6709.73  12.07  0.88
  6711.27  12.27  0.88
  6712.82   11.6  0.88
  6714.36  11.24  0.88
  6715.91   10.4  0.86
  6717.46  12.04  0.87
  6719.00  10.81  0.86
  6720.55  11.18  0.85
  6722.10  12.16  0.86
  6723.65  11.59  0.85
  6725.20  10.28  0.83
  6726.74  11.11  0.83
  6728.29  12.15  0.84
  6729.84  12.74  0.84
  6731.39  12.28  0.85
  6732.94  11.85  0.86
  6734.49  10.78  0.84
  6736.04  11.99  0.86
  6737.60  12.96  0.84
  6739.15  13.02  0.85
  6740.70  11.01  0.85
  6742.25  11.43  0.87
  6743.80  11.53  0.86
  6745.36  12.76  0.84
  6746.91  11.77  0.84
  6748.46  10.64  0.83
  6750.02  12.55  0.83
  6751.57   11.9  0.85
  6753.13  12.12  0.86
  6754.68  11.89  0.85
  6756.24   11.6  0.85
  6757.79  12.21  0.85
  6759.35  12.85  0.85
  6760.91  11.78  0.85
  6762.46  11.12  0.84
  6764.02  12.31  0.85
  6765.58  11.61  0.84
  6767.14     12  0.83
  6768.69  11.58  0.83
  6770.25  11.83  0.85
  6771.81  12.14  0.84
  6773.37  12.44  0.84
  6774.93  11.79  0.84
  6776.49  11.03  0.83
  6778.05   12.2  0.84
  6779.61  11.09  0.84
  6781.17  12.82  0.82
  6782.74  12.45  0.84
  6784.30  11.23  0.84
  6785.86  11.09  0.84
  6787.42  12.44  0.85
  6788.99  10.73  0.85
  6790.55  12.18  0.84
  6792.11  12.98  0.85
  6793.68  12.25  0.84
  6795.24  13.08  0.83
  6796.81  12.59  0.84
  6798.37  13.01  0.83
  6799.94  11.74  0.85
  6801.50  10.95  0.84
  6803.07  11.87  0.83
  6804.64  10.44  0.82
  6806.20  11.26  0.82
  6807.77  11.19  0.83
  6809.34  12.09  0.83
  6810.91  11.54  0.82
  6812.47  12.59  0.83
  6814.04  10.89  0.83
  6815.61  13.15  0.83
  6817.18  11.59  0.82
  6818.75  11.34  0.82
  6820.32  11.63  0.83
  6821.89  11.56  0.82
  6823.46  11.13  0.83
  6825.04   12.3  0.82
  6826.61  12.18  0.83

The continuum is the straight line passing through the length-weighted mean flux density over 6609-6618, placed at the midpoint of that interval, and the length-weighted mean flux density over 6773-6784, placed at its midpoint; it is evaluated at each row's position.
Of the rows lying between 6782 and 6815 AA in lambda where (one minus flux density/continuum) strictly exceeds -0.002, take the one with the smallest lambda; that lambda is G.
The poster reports 6784.30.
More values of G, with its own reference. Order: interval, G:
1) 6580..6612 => 6581.20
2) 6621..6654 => 6622.24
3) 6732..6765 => 6732.94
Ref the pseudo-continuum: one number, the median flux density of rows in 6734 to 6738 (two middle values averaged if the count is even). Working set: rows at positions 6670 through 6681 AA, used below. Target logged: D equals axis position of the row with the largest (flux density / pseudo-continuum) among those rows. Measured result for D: 6671.21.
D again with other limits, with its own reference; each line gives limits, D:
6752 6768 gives 6759.35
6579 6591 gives 6585.75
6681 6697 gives 6683.51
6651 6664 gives 6654.34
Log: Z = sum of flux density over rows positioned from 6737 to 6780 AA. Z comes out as 333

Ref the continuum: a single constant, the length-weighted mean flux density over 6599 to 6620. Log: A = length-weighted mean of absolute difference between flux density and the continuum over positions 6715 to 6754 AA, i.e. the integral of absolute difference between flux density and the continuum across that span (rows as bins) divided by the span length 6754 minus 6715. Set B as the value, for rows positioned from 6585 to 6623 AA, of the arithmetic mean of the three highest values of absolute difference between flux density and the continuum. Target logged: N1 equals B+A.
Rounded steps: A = 0.74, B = 1.3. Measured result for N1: 2.1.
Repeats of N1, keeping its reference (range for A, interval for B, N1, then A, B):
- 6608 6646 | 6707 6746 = 2.5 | 0.75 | 1.7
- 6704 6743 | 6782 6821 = 2.2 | 0.71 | 1.5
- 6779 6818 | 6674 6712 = 2.5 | 0.74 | 1.8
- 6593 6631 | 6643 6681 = 2.7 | 0.71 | 2.0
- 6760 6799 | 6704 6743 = 2.3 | 0.56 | 1.7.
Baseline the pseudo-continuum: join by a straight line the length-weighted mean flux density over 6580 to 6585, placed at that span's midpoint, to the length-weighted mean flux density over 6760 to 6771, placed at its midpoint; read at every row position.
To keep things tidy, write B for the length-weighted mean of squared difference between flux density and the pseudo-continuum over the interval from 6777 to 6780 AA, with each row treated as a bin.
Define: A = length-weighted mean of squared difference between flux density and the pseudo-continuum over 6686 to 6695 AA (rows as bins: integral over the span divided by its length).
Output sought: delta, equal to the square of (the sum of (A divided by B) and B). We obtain 10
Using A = 0.9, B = 0.3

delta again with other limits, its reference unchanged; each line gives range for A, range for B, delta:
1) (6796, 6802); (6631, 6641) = 3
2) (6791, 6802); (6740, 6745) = 11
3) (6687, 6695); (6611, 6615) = 5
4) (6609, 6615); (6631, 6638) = 5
